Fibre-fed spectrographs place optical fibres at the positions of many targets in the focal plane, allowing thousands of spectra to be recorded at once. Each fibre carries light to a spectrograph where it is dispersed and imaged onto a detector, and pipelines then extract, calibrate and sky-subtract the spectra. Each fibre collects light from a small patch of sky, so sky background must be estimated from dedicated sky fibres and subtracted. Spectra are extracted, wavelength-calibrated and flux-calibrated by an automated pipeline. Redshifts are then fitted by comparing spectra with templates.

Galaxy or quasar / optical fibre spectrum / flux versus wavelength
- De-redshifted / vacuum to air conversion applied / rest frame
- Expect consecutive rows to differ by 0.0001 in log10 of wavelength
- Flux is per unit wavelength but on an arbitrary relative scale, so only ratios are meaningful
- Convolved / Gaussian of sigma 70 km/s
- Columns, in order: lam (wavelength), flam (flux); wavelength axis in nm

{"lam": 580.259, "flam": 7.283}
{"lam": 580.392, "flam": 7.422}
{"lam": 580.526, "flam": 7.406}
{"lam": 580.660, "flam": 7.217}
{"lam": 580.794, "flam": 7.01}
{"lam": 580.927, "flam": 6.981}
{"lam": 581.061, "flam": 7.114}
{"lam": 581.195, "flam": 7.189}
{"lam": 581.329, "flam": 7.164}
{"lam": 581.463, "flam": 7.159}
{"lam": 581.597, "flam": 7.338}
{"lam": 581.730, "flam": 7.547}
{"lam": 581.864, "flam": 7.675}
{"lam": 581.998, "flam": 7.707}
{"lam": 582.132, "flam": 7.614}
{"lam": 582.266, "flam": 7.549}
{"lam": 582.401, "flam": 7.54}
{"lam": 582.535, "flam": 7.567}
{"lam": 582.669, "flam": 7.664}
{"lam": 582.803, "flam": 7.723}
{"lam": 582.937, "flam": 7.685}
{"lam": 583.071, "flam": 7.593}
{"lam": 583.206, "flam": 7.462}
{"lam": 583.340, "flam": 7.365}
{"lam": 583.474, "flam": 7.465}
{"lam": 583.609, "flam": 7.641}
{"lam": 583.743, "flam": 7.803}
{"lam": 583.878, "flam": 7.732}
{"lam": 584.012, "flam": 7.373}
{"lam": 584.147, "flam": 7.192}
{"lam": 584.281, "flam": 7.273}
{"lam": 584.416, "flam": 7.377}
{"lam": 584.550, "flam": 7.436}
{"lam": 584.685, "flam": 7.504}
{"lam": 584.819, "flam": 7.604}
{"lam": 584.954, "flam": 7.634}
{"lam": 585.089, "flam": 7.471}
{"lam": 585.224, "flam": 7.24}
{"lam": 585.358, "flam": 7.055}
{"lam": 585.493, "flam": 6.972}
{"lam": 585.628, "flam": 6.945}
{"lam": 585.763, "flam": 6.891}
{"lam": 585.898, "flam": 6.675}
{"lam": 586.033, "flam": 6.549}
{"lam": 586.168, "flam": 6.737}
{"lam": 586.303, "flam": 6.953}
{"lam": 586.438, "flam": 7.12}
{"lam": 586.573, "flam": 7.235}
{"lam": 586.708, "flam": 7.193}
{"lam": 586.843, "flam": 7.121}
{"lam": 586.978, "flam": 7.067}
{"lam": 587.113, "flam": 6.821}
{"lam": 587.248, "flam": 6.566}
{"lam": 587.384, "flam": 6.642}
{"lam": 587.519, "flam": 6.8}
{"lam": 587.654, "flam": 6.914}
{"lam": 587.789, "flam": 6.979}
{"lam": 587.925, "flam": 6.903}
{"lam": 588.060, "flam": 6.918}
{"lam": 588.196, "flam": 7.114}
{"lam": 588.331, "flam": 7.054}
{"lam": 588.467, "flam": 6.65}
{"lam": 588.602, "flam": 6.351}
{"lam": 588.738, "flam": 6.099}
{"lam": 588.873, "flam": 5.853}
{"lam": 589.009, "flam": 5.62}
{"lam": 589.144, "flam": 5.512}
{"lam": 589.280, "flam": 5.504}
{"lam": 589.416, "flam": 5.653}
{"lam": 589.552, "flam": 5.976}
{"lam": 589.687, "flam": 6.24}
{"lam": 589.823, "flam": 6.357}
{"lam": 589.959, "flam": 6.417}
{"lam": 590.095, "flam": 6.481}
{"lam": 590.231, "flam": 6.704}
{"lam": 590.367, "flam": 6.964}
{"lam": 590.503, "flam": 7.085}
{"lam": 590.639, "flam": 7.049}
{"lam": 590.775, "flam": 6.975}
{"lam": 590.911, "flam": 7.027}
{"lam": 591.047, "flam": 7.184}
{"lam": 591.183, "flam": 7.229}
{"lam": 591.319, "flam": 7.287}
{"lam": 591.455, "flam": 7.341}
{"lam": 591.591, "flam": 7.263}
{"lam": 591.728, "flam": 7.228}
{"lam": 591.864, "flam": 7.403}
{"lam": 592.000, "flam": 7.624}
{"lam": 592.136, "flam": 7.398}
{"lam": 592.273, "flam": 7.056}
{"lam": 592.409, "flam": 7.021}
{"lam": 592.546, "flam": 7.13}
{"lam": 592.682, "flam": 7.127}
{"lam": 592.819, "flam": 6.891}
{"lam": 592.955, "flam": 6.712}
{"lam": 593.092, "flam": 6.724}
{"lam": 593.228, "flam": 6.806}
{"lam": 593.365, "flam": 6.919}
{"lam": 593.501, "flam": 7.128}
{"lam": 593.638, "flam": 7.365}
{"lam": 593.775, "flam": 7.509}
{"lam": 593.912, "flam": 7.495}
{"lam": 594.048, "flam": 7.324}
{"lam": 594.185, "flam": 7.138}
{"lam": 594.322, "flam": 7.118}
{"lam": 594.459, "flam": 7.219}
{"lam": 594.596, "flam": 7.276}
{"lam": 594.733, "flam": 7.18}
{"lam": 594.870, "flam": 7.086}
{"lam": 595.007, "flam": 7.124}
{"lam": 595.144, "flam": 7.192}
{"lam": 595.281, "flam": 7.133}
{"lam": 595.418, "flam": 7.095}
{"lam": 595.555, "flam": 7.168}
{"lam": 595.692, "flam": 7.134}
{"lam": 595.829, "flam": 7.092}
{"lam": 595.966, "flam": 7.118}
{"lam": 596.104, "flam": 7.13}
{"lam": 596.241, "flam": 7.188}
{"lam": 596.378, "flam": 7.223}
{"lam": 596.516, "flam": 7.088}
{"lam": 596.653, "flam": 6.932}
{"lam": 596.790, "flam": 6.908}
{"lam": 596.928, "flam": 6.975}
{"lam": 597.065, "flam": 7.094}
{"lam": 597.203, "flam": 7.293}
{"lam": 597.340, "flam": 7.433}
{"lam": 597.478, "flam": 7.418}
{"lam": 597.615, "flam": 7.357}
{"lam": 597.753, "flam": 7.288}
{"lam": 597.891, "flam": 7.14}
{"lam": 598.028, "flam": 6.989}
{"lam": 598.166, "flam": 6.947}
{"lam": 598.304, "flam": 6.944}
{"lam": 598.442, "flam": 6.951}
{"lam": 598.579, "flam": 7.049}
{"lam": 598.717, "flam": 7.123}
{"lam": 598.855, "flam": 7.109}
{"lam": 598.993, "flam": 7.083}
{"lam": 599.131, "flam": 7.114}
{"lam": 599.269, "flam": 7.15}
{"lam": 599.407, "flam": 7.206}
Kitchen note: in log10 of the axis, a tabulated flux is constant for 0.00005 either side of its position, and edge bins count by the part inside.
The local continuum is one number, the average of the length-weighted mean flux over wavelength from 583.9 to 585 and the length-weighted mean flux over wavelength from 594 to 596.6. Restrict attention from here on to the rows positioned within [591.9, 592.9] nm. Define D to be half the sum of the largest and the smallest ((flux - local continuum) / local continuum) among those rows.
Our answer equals -0.005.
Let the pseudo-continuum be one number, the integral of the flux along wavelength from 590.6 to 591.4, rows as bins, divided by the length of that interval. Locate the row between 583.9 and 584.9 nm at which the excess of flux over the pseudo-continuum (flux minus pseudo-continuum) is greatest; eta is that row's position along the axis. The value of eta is 584.819 nm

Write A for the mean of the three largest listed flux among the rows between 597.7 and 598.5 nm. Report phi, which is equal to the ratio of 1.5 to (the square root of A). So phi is 0.561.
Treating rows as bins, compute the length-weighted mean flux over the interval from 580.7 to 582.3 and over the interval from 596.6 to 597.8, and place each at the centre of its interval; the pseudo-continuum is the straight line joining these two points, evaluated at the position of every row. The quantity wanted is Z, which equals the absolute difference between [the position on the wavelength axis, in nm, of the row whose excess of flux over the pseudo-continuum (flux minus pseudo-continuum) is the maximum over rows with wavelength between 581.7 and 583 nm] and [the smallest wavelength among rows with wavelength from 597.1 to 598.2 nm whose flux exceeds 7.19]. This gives 14.40 nm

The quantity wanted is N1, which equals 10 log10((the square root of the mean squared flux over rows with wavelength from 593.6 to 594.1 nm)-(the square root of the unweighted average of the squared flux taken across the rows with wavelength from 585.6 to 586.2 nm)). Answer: -2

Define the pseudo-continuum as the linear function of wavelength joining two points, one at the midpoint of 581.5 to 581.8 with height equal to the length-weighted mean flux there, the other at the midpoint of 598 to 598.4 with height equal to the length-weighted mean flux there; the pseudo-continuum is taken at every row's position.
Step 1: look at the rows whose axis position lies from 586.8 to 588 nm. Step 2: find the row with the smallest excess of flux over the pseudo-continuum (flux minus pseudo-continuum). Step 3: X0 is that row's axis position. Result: 587.248 nm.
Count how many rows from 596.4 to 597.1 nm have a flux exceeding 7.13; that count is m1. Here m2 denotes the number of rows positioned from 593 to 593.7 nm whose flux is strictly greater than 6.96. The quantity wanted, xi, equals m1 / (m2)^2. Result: 0.00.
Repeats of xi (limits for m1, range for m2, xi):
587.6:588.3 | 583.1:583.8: 0.00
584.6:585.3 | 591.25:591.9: 0.20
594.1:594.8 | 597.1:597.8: 0.16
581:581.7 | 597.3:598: 0.16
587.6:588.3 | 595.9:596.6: 0.00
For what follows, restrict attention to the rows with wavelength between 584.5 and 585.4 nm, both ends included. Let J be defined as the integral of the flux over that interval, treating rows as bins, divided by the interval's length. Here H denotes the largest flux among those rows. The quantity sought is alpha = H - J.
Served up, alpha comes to 0.20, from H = 7.634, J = 7.4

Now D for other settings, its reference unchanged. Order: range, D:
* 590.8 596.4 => -0.018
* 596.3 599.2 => -0.017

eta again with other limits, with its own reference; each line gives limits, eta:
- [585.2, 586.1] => 585.224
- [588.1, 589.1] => 588.196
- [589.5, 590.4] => 590.367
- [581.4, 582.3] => 581.998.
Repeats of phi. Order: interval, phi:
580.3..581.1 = 0.553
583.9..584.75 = 0.550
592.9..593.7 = 0.561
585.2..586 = 0.563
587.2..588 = 0.570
